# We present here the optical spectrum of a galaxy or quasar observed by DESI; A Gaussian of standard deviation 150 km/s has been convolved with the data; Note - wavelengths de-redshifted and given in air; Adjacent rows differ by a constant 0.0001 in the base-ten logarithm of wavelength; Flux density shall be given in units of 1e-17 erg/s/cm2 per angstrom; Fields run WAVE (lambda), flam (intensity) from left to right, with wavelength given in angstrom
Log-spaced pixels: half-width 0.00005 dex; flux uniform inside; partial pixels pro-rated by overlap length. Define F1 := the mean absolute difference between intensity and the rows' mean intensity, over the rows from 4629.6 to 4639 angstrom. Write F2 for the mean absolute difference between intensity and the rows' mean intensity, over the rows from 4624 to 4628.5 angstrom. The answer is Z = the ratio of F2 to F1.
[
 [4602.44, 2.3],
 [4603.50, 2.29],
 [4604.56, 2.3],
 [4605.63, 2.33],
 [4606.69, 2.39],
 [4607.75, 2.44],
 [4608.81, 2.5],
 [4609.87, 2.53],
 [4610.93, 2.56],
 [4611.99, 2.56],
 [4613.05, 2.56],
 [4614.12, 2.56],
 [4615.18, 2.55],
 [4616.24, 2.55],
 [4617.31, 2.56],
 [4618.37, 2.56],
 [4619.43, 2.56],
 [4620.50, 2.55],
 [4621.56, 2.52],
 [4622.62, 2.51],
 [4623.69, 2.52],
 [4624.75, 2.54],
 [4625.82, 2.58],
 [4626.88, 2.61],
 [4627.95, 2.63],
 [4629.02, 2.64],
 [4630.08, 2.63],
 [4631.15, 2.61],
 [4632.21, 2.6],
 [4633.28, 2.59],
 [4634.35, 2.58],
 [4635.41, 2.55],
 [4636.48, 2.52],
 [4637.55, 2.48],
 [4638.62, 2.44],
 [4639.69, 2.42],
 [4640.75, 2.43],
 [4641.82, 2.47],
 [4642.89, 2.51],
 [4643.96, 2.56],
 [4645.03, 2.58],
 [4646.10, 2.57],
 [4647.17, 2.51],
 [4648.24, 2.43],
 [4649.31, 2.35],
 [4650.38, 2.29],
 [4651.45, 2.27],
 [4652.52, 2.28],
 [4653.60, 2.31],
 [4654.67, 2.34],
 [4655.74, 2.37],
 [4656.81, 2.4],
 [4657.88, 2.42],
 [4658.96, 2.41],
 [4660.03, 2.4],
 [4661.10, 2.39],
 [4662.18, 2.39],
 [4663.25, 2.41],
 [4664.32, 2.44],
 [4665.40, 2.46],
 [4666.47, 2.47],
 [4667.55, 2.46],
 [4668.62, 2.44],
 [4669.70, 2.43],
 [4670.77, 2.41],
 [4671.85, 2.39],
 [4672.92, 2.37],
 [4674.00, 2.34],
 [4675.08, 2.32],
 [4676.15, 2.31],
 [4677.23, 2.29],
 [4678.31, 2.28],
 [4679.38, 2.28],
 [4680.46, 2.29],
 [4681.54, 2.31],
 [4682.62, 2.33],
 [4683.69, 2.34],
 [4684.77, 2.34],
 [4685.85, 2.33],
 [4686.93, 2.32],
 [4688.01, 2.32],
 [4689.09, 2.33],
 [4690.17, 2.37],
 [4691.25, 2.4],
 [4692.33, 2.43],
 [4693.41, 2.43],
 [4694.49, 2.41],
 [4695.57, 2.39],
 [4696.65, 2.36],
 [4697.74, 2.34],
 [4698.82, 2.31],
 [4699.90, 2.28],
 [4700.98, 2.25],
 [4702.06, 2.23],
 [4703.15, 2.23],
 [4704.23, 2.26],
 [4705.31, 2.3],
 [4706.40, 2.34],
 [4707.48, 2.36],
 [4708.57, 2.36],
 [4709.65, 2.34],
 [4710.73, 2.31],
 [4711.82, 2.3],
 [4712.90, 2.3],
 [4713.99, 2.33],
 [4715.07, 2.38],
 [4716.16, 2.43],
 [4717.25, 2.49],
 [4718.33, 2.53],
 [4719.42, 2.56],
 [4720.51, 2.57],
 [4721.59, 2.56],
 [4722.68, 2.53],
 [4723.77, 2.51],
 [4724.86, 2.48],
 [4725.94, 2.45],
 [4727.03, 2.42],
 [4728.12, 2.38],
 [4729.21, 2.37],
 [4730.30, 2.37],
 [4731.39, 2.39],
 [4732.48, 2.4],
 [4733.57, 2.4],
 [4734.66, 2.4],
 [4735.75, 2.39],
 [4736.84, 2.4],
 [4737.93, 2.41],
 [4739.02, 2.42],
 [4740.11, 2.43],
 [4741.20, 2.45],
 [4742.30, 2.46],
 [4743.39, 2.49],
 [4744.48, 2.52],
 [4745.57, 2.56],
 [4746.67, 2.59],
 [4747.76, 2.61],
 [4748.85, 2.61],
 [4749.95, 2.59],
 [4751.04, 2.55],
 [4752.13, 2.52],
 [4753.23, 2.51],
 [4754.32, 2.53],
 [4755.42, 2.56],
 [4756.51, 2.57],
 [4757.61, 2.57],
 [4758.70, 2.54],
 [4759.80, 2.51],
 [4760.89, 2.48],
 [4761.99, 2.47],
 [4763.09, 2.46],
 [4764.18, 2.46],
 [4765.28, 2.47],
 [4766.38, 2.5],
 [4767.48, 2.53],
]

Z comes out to 0.6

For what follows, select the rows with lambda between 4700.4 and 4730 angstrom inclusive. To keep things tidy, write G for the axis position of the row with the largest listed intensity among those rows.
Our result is 4720.51 angstrom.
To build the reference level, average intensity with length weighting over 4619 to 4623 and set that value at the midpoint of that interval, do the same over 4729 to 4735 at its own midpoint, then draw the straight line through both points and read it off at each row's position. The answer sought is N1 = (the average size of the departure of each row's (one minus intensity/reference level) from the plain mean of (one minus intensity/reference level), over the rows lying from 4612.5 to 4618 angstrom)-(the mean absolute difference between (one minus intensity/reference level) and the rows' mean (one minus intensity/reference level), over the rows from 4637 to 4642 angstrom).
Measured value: -0.0069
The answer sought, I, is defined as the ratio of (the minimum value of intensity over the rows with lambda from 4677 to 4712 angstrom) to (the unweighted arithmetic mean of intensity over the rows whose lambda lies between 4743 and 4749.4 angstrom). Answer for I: 0.87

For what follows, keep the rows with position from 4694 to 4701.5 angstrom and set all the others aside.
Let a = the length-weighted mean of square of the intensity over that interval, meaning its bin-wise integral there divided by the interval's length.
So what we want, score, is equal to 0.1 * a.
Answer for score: 0.55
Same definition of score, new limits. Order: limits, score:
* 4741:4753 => 0.65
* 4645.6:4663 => 0.57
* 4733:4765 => 0.62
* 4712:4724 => 0.61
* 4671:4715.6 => 0.54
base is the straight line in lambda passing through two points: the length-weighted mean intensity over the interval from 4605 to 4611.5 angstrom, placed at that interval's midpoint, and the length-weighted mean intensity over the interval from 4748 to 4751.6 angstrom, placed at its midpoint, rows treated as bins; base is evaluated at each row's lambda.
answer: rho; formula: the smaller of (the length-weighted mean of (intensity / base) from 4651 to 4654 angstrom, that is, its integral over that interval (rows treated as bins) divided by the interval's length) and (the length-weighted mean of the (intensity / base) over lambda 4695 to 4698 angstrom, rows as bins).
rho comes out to 0.913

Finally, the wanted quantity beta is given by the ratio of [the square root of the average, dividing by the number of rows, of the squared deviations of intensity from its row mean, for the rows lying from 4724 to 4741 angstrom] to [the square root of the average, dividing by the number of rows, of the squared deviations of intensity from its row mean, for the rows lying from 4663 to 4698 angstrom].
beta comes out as 0.51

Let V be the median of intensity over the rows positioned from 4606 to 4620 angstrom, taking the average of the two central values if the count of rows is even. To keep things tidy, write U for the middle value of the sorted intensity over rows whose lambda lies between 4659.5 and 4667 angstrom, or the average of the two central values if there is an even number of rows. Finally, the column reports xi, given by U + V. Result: 4.97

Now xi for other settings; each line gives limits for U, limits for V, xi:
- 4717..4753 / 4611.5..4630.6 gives 5.04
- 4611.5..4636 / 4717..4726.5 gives 5.09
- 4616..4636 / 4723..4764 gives 5.04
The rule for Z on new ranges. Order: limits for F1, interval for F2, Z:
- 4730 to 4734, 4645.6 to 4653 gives 10.1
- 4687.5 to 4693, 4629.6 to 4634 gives 0.3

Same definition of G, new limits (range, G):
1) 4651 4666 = 4665.40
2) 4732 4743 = 4742.30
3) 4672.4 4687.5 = 4672.92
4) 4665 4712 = 4666.47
